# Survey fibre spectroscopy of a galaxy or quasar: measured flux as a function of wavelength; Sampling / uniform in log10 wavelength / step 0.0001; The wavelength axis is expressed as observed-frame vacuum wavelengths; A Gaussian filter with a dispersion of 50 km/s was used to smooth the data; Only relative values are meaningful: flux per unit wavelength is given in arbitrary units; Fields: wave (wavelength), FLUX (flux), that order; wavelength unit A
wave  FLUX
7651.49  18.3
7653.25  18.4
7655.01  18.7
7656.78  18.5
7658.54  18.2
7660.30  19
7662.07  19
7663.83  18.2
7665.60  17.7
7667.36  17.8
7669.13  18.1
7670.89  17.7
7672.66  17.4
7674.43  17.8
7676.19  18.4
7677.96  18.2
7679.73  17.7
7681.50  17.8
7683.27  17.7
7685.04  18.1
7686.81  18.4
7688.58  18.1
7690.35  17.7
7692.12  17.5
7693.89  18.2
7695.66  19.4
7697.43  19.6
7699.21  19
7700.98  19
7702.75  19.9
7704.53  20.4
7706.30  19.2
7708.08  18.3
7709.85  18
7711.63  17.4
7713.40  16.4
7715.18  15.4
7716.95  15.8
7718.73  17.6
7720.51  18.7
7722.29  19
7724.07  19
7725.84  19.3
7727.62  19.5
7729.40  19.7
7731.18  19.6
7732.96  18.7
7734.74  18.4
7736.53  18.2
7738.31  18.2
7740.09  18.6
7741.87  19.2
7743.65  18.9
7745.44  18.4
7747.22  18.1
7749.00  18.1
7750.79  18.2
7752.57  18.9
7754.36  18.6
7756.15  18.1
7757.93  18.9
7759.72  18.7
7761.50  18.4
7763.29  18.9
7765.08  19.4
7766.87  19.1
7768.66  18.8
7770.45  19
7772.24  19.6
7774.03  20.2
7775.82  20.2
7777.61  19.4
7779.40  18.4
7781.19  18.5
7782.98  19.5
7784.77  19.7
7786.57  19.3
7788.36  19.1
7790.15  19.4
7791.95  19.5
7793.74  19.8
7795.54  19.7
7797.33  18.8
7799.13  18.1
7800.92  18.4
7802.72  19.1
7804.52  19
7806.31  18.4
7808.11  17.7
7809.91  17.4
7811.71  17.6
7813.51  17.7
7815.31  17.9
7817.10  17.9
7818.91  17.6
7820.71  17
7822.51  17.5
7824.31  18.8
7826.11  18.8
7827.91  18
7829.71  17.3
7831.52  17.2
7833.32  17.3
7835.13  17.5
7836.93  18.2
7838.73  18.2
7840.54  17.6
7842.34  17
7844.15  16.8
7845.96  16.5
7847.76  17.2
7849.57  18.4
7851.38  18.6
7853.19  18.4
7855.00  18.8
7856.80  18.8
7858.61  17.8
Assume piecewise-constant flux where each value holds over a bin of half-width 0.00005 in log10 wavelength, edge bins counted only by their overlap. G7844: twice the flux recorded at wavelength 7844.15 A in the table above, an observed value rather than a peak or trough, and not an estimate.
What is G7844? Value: 34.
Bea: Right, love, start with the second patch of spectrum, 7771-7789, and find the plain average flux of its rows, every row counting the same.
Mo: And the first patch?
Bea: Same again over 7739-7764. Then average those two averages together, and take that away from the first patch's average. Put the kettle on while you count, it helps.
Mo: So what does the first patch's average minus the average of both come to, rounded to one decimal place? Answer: -0.4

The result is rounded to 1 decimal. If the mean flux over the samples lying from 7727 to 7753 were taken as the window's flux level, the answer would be 18.7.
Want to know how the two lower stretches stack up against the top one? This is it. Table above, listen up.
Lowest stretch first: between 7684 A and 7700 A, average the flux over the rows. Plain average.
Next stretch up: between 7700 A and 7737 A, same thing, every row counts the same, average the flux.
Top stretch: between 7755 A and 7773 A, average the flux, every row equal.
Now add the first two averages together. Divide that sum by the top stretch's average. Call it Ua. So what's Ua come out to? 1.95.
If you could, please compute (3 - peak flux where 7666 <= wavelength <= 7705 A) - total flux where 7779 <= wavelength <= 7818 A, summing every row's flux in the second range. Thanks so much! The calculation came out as -428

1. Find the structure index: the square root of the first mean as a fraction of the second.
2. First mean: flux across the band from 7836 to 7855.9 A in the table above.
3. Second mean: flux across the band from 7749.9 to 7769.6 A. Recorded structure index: 0.97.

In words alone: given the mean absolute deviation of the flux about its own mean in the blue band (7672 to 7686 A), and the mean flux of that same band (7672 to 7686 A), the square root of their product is 2.2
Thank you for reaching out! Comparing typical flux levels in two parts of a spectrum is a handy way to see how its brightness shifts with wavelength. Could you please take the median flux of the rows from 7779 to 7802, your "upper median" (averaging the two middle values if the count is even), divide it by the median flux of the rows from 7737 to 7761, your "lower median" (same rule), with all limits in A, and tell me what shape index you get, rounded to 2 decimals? 1.04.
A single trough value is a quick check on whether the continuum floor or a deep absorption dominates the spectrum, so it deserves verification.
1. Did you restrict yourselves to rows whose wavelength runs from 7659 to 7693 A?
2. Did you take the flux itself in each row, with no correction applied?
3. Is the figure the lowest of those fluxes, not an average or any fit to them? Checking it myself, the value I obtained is 17.4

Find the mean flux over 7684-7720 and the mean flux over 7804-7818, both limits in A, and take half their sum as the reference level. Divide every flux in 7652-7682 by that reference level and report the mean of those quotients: 1.01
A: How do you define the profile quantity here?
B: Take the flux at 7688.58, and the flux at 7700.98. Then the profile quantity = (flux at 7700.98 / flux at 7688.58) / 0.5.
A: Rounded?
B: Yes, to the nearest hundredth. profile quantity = 2.10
